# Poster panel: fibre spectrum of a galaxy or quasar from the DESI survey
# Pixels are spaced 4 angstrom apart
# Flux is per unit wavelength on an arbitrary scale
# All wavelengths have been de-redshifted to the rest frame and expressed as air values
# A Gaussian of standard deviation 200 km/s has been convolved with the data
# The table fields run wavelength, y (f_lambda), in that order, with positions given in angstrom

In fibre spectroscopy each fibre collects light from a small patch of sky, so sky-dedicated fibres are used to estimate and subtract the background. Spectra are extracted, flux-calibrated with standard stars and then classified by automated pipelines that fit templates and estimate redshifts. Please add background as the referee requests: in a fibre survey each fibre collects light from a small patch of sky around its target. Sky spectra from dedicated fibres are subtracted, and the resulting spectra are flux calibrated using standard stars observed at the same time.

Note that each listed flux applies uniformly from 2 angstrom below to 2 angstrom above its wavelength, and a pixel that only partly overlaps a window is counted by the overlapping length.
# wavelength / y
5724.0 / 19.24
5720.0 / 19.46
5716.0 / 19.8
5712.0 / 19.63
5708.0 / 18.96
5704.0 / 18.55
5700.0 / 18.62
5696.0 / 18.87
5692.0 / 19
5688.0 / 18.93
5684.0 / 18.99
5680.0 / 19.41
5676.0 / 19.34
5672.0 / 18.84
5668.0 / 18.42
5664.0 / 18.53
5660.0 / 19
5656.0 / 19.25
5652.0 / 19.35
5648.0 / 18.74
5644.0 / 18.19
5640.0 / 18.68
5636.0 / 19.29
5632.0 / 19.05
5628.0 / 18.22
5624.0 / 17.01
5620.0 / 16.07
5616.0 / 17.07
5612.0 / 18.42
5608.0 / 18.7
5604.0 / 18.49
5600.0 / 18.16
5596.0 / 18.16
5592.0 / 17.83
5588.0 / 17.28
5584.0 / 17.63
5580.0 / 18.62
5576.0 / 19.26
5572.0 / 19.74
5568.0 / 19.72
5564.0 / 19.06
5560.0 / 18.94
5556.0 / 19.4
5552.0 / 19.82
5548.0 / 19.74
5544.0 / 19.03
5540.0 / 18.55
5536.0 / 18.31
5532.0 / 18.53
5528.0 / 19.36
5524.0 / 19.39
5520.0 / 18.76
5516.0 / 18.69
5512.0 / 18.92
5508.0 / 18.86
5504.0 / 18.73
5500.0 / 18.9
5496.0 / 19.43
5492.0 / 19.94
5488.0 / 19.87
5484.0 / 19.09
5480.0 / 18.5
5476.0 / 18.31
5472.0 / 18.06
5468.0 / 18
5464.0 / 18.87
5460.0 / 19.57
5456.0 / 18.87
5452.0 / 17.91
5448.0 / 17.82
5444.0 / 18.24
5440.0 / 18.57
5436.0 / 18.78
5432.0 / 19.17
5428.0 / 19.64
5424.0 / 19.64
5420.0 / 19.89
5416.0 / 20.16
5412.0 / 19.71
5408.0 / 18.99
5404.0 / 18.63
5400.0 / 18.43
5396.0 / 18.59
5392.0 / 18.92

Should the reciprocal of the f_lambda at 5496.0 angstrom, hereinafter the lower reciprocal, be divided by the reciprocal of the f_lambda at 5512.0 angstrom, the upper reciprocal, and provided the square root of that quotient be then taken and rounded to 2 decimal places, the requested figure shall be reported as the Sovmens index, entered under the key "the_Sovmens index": 0.99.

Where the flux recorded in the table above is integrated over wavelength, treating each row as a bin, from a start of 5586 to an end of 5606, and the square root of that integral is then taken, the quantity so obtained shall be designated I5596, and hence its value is 19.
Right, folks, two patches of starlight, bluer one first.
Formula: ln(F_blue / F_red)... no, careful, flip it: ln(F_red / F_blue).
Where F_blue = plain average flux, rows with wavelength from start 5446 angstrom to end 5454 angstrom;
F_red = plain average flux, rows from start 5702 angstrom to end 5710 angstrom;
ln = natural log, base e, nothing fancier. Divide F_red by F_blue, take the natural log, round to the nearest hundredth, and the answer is 0.05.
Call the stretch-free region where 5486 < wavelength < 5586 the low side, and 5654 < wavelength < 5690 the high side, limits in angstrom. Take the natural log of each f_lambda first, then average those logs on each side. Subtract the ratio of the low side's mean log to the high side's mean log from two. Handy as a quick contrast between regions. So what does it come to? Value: 1.00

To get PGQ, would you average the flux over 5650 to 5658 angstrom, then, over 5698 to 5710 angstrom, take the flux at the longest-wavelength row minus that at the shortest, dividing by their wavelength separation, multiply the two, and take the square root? 0.91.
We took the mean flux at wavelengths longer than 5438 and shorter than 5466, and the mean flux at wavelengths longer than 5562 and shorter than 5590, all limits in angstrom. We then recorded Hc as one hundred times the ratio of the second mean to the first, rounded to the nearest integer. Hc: 101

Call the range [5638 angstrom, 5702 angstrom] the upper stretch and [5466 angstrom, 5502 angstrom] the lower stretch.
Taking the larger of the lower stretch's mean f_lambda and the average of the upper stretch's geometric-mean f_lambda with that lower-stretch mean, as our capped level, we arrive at 18.90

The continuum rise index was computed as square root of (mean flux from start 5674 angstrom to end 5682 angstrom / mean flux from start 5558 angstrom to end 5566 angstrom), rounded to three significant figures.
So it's 1.01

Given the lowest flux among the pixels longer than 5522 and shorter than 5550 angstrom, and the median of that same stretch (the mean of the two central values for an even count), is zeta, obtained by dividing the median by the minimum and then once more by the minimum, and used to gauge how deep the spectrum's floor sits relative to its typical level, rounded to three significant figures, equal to 0.0568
